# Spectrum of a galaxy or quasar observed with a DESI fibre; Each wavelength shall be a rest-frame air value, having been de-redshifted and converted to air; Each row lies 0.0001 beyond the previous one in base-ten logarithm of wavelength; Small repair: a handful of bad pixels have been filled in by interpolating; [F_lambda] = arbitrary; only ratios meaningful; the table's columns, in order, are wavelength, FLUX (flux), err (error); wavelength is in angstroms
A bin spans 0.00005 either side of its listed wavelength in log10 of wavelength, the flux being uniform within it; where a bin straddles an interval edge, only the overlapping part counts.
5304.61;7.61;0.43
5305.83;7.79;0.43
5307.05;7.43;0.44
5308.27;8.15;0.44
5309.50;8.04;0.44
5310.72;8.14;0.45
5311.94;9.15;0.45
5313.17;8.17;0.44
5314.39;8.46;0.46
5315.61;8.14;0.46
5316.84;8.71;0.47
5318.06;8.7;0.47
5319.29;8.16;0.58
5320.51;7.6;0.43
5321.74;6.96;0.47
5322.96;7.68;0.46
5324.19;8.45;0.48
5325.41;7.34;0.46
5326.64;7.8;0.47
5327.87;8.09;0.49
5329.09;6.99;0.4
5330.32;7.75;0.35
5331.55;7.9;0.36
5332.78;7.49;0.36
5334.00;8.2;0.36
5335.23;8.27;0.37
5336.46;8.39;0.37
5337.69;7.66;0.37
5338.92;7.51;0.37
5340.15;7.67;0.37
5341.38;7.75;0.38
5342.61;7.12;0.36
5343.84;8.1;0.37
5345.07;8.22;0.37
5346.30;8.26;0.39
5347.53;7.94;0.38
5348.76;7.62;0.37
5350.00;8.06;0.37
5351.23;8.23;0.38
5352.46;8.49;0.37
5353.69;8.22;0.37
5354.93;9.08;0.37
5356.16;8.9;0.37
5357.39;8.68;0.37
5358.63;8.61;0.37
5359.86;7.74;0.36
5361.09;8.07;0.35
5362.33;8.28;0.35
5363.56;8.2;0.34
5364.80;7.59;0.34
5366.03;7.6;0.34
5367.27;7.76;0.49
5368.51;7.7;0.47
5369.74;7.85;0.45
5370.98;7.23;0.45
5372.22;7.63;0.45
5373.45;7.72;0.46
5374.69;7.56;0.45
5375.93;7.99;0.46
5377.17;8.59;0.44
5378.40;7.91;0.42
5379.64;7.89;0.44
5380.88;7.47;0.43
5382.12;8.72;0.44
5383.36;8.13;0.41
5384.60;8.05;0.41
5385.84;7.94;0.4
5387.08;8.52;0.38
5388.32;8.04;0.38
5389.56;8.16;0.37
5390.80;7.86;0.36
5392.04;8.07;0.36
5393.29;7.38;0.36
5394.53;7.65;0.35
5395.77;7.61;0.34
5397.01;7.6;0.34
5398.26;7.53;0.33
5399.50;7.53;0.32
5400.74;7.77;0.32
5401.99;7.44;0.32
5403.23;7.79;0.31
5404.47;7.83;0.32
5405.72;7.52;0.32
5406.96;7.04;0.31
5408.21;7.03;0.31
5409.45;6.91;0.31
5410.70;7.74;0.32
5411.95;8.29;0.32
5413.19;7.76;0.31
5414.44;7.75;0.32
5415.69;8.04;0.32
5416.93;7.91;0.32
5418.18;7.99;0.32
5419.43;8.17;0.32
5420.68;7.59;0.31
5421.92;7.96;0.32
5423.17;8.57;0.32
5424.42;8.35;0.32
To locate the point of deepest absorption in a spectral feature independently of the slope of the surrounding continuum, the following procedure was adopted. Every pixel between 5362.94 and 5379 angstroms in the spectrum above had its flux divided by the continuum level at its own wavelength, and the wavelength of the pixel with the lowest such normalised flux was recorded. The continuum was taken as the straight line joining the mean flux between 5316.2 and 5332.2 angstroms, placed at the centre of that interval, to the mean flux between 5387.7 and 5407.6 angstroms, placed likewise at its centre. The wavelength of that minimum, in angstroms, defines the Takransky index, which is 5370.98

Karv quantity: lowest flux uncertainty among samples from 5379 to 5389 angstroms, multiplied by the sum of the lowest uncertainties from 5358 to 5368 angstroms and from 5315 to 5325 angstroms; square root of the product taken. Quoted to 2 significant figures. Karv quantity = 0.54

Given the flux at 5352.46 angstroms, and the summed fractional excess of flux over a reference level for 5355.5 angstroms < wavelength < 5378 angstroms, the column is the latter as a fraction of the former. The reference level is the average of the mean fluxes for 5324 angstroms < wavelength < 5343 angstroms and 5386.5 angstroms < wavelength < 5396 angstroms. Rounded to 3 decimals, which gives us 0.038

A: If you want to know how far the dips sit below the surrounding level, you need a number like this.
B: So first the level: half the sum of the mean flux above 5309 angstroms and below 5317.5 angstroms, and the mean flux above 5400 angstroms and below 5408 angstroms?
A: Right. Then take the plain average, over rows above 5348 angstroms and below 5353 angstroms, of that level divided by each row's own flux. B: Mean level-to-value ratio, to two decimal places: 0.99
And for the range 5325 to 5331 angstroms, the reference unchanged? 1.05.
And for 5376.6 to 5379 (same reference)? 0.97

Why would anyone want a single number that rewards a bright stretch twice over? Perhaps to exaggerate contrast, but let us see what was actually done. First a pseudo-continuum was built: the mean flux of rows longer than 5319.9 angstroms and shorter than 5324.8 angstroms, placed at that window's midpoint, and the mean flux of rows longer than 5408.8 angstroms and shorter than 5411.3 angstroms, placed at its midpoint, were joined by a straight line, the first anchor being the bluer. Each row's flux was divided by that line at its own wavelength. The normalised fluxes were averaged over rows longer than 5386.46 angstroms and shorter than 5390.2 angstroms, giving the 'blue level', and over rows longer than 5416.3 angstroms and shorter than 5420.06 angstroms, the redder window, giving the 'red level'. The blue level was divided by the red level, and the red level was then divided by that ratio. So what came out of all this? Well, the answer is 1.089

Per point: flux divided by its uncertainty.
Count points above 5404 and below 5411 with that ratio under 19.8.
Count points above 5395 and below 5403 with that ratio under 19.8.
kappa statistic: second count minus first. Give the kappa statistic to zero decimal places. 0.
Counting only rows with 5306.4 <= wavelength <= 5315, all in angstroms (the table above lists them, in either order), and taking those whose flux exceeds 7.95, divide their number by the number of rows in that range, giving 0.9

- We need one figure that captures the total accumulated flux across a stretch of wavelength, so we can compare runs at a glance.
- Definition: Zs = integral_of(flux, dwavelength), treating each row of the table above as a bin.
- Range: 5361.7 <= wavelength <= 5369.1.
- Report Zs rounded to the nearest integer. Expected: 58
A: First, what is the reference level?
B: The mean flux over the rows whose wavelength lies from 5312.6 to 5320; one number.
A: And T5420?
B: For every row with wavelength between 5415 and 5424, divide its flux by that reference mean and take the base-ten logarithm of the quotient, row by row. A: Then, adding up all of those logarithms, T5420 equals -0.13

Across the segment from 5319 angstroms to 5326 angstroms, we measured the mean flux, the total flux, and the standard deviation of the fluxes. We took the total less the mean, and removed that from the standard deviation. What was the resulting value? -38.0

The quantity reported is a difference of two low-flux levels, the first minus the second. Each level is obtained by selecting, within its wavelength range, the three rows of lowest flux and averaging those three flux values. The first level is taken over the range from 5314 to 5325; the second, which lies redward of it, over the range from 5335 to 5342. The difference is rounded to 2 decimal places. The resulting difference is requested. -0.20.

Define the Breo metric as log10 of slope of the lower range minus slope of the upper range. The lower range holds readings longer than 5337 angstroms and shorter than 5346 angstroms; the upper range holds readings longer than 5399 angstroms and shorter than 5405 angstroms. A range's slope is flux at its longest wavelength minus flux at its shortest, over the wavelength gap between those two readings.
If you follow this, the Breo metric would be -1.8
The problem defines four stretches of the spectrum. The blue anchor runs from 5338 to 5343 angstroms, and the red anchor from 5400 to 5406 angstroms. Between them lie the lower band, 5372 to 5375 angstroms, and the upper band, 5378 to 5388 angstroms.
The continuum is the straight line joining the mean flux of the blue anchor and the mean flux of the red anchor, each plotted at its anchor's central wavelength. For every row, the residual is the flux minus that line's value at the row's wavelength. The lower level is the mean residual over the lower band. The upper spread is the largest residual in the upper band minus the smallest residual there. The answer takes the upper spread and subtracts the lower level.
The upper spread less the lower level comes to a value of 1.2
